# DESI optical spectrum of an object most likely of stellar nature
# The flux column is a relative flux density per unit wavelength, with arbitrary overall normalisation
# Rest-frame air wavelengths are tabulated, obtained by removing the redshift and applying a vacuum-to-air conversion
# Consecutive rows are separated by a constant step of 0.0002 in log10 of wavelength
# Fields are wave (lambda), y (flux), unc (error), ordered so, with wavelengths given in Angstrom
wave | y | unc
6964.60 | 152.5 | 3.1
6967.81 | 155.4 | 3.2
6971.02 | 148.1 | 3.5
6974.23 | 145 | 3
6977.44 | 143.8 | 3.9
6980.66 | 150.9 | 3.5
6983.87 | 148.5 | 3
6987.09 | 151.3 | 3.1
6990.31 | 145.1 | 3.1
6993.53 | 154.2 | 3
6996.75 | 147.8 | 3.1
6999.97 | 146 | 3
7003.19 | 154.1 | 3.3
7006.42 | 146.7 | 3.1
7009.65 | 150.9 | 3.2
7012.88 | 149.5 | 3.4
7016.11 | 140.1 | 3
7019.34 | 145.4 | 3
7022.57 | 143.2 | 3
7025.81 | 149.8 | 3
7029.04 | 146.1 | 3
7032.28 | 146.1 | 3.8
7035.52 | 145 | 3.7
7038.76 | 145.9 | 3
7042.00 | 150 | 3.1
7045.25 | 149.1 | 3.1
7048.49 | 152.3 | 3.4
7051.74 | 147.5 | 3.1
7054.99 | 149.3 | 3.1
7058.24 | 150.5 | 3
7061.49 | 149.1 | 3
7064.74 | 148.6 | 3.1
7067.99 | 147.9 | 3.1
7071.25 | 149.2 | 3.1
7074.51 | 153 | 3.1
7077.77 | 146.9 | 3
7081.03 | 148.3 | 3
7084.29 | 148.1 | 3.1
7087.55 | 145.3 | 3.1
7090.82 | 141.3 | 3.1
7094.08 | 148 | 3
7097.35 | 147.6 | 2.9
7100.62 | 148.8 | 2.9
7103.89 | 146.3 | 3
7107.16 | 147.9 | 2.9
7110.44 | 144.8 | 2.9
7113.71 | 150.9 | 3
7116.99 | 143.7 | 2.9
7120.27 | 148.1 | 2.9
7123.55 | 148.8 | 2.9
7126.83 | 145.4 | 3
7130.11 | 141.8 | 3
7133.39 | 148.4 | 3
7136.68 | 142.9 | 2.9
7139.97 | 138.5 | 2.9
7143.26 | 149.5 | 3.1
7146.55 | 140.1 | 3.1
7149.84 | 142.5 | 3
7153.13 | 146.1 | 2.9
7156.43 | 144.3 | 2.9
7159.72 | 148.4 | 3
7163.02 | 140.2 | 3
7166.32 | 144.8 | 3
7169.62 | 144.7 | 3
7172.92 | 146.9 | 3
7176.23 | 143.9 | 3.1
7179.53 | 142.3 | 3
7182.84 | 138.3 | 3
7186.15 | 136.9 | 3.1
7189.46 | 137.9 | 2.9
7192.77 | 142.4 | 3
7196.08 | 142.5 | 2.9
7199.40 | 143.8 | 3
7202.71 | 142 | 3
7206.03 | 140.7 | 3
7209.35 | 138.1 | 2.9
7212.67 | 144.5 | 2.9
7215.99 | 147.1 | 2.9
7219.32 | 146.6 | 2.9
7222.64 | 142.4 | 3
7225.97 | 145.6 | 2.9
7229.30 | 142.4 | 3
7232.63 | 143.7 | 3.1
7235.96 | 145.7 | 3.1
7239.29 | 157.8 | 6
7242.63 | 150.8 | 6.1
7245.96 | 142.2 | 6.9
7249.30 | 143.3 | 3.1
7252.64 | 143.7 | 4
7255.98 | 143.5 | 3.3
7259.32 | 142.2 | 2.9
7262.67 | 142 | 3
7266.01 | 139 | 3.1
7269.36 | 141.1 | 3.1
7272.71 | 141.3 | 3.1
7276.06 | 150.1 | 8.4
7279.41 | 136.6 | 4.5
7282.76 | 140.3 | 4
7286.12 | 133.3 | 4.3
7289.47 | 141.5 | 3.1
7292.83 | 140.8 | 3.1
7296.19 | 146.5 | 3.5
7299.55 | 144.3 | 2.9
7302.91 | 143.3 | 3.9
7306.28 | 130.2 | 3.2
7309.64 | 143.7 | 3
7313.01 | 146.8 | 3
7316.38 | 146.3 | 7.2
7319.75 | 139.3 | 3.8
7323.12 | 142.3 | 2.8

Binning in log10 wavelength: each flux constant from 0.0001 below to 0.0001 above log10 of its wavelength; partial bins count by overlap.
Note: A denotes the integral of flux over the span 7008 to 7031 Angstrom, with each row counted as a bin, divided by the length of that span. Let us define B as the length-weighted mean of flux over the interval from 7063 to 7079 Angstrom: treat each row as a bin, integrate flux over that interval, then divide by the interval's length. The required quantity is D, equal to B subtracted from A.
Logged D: -2.7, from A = 146.4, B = 149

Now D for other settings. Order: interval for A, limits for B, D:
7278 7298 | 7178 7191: 1.1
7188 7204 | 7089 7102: -4.5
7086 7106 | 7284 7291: 8.8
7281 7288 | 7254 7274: -4.5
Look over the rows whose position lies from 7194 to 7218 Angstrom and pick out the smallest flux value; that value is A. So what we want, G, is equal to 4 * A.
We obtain 552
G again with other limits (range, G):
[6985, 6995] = 580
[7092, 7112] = 579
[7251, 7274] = 556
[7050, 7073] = 590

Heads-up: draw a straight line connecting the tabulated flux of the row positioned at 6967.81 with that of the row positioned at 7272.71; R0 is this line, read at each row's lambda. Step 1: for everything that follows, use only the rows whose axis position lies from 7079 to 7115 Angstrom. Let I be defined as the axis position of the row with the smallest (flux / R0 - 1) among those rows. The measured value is 7090.82 Angstrom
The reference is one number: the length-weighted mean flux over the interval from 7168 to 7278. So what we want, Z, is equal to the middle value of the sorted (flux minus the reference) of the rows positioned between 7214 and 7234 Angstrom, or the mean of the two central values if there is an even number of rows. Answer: 1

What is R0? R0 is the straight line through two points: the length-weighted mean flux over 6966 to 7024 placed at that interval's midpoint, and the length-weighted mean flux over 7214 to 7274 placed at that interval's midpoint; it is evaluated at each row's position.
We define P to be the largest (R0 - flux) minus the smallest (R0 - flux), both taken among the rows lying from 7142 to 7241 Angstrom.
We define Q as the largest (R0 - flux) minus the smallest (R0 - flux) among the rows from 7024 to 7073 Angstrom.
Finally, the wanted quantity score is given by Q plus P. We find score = 29.2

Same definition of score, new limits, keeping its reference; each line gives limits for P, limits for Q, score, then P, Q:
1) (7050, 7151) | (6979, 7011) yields 22.7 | 14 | 9.2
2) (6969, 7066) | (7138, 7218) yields 25.8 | 14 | 12.0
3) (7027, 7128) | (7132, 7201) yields 23.4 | 11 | 12.0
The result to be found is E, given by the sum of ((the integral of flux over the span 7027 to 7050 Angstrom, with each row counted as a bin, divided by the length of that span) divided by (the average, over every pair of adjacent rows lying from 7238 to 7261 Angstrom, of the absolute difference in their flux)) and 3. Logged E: 51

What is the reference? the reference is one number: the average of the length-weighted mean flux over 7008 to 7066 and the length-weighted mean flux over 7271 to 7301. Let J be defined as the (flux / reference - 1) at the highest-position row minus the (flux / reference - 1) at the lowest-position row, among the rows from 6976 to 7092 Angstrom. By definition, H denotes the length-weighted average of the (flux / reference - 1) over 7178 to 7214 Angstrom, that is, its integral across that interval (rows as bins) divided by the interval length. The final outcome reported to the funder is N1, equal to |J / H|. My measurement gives 1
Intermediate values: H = -0.027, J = -0.017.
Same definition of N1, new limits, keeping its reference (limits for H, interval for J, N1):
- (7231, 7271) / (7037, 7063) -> 46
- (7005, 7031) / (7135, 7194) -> 0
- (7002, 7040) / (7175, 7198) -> 1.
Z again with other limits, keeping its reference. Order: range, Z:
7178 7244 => -1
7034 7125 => 5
